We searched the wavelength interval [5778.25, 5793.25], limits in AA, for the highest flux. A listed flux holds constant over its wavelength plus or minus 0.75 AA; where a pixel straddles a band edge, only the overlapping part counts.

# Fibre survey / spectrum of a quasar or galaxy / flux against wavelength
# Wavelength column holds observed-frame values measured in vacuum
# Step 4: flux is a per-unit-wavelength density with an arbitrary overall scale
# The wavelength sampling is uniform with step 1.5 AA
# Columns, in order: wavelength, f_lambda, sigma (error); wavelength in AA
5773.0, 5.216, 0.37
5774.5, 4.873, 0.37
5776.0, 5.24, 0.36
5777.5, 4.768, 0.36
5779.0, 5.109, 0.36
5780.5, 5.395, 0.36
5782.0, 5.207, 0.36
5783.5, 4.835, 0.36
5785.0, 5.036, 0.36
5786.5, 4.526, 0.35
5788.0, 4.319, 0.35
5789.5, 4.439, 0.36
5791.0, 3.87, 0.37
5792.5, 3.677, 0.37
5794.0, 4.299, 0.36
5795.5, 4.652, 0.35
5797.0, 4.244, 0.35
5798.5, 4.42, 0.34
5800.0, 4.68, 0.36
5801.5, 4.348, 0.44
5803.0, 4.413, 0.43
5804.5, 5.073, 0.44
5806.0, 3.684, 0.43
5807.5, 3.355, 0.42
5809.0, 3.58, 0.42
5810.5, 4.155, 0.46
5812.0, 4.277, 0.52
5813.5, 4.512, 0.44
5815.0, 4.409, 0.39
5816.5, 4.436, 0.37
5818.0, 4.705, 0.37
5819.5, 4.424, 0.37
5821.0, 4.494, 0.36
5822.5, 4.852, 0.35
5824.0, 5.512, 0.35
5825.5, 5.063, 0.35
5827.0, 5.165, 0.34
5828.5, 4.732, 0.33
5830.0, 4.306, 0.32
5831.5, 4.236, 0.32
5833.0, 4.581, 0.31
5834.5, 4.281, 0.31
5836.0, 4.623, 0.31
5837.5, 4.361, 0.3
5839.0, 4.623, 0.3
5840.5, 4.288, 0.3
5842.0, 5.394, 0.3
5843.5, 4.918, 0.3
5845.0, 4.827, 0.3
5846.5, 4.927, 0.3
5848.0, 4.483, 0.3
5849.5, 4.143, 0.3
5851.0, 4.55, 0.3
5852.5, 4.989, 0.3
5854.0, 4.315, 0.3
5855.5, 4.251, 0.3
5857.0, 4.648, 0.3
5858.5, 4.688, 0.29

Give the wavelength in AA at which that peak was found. 5780.5 AA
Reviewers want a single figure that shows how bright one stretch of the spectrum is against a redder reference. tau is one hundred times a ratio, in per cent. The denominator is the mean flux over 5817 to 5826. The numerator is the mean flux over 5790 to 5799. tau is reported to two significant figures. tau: 87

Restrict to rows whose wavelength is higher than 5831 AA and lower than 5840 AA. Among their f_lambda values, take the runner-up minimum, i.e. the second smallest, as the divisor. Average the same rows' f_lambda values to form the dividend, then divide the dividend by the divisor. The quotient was 1.04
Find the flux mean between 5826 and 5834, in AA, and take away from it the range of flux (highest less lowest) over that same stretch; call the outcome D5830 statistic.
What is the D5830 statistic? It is 3.7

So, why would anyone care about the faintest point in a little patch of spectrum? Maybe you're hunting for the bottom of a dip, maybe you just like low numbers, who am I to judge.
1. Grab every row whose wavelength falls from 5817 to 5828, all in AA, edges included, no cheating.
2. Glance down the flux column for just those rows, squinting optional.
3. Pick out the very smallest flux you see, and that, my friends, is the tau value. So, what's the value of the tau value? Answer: 4.424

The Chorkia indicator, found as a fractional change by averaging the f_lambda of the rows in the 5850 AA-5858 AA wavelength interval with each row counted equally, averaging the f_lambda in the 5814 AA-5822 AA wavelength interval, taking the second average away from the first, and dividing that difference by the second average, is 0.01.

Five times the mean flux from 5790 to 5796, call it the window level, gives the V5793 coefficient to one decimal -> 20.6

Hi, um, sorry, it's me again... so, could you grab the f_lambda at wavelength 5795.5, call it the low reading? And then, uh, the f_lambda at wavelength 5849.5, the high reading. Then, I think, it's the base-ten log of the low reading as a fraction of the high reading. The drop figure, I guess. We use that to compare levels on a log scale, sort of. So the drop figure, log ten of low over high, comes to 0.050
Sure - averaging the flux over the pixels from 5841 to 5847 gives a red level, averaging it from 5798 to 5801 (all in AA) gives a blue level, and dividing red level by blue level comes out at 1.10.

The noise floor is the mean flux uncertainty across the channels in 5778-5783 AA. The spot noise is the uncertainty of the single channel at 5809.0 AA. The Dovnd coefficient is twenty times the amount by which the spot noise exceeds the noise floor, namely 1.2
